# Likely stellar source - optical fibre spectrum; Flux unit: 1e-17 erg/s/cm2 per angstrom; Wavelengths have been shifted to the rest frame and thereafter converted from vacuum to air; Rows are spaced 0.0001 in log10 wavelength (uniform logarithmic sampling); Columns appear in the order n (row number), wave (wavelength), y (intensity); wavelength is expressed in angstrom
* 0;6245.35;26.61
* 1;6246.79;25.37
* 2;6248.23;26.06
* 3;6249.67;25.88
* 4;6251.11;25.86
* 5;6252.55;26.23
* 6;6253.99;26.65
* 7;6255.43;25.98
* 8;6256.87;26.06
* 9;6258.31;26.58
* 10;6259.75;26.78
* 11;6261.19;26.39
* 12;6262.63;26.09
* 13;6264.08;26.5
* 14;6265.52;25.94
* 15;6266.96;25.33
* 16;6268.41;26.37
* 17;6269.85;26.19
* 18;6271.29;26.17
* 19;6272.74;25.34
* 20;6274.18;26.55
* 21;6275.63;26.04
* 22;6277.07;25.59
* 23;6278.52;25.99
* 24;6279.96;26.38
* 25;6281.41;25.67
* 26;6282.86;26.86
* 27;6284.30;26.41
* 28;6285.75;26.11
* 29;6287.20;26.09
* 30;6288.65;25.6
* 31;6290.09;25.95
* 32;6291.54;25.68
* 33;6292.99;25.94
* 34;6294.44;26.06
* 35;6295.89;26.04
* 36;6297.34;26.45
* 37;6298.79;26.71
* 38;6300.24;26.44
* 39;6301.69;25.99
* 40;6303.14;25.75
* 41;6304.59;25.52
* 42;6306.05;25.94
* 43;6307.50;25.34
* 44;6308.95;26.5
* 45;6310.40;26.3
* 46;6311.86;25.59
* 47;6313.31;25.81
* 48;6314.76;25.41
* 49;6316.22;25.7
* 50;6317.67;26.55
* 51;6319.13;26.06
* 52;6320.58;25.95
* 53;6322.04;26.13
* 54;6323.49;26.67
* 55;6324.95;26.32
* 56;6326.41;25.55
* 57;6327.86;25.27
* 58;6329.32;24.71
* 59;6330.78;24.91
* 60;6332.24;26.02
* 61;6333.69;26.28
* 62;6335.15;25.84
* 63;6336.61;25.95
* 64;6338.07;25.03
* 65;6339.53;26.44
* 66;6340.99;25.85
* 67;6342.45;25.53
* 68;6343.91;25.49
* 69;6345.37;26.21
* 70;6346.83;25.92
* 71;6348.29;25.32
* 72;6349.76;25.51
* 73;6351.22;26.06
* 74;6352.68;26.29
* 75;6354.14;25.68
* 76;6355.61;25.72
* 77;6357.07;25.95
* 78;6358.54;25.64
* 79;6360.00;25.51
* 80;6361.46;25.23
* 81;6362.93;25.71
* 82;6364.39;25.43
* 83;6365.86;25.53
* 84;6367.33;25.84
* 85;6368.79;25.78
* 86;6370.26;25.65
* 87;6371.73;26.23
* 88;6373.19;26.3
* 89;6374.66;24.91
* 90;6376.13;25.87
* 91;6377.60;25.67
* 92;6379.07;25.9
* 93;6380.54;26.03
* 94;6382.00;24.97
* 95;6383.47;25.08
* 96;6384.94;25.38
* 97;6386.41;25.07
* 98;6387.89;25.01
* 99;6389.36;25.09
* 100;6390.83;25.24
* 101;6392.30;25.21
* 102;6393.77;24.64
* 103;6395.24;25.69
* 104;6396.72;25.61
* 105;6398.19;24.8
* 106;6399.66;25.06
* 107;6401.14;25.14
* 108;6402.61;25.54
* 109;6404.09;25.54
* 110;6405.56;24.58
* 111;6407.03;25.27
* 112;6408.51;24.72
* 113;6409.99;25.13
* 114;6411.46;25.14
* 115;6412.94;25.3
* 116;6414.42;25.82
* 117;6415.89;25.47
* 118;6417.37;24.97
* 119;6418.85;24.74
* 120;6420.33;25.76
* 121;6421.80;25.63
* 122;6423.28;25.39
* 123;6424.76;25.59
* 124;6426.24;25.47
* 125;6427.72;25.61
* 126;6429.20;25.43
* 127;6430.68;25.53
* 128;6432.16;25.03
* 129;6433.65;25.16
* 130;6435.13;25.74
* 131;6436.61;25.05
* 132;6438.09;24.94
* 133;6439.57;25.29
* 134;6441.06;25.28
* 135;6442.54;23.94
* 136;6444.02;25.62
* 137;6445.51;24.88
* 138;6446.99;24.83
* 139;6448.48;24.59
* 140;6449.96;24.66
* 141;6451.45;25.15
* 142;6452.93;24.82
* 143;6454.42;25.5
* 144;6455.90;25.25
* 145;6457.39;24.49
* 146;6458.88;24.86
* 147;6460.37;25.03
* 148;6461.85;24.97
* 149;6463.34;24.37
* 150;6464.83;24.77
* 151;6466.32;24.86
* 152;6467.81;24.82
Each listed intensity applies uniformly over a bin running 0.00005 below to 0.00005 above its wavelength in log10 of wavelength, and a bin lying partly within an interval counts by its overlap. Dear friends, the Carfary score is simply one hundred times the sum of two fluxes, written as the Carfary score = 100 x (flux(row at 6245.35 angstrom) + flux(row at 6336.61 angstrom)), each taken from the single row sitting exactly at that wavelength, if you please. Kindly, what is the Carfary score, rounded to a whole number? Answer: 5256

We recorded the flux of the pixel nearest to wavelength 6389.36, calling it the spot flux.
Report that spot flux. 25.09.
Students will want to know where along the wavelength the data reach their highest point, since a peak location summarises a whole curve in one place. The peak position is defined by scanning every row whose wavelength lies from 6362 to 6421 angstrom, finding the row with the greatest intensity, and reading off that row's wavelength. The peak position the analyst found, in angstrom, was 6373.19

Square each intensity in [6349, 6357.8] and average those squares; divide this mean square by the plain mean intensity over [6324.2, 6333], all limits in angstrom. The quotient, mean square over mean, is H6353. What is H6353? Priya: 26.3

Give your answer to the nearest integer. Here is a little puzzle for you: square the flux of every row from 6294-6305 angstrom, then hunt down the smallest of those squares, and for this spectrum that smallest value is 651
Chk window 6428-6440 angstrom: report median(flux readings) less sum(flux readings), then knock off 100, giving -277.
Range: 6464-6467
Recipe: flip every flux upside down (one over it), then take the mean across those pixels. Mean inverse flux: 0.0403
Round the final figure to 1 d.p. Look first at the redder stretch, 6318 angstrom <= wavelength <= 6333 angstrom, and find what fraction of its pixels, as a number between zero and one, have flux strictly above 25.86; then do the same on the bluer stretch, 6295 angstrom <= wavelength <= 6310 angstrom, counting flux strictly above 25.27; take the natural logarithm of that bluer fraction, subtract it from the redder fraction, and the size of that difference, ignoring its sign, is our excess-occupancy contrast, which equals 0.6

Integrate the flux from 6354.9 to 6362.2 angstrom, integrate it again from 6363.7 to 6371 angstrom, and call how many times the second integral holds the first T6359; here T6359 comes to 1.00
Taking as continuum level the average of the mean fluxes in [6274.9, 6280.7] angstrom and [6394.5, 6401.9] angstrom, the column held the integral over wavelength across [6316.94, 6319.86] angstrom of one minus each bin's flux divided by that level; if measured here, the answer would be -0.077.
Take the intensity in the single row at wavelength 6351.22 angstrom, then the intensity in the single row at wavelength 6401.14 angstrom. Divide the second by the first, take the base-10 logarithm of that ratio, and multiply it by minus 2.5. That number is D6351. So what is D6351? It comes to 0.039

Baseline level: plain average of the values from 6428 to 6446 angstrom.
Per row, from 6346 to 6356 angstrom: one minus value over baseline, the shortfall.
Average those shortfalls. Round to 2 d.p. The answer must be -0.02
